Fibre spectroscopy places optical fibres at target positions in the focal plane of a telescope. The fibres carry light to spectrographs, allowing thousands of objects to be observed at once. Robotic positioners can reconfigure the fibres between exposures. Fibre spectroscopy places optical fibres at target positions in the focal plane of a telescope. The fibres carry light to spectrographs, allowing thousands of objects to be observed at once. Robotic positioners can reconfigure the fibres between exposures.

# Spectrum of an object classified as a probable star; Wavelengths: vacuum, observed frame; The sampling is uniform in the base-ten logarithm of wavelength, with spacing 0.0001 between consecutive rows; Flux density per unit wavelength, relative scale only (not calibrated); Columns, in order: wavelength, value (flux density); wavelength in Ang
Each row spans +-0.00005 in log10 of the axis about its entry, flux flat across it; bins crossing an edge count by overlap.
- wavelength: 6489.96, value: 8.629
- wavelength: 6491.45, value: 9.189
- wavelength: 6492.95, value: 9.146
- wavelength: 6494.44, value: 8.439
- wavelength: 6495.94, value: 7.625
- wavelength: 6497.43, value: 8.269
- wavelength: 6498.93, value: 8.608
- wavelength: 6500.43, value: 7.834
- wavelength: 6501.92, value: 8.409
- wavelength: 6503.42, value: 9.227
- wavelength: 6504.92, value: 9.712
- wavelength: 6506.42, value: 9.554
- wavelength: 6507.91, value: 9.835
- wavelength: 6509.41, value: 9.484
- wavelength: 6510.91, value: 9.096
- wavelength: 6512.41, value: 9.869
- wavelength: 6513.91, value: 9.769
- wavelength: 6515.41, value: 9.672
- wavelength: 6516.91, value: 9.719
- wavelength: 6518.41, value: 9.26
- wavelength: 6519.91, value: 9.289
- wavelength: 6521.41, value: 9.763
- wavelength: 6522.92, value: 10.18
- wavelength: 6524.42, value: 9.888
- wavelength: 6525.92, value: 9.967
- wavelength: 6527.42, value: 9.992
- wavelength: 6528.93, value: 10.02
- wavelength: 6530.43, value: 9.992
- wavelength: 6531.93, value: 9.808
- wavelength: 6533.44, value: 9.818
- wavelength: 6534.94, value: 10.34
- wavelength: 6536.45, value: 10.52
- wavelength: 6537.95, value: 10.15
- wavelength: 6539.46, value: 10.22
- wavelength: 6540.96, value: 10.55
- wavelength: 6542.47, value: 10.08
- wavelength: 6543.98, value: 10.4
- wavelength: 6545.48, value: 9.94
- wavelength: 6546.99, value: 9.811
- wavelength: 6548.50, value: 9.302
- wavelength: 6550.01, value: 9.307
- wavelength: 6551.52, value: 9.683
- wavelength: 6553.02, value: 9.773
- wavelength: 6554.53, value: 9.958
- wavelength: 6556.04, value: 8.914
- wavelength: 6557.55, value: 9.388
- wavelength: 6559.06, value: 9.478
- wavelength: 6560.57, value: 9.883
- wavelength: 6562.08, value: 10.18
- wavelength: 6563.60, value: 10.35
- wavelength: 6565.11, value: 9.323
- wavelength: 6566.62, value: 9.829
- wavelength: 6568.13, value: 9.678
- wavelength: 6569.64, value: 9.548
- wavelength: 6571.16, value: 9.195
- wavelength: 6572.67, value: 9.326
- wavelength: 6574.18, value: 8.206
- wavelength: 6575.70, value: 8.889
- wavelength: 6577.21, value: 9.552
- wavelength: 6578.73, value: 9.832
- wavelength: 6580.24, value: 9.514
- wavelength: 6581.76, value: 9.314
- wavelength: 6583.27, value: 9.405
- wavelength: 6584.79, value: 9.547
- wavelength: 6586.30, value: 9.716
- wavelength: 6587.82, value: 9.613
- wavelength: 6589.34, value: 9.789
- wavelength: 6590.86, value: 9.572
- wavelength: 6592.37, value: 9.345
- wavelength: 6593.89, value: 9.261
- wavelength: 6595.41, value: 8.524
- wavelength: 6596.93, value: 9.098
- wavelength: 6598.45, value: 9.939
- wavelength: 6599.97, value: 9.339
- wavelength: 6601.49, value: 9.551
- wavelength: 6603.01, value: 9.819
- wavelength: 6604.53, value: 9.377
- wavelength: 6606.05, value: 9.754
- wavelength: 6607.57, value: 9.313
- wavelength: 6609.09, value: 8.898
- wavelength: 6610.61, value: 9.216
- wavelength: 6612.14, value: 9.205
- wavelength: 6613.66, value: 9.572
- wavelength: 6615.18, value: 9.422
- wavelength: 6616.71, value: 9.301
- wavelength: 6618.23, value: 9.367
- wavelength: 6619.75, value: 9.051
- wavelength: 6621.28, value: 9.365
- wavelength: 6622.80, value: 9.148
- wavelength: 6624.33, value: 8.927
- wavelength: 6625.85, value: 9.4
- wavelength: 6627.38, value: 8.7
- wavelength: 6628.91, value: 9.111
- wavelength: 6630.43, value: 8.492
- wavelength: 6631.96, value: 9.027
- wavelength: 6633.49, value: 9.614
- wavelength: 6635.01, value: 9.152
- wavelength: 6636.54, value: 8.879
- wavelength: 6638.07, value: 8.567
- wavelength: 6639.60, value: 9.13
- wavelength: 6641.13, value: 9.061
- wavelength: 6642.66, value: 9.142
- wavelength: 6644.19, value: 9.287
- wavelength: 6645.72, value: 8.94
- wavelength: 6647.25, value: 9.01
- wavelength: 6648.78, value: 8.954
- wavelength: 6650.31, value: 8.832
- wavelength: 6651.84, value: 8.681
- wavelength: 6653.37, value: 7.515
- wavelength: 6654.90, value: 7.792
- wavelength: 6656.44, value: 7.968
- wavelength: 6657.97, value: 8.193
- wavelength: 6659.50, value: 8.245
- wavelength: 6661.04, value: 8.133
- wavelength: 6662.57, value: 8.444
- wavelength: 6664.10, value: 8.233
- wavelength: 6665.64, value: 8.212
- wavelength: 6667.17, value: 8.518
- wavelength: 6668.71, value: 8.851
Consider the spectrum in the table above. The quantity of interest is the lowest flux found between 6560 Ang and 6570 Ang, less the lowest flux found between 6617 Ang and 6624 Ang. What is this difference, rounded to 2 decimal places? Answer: 0.27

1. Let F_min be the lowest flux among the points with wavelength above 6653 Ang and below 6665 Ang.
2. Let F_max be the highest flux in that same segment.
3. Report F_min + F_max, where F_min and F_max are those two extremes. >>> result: 16.0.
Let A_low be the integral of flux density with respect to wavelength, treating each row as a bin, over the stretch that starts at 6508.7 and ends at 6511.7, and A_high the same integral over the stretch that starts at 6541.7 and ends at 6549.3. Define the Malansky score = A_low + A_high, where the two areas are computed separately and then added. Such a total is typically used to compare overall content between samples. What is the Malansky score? 103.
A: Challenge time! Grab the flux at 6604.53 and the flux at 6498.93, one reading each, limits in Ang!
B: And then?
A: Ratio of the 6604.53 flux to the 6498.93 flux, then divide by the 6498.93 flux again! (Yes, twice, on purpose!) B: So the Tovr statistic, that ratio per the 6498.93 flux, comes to 0.127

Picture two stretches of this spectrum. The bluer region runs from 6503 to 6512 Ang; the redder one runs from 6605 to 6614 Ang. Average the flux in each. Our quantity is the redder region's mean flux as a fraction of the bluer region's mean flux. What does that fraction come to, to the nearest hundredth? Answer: 0.98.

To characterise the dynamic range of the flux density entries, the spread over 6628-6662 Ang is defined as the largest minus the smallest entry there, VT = 2.1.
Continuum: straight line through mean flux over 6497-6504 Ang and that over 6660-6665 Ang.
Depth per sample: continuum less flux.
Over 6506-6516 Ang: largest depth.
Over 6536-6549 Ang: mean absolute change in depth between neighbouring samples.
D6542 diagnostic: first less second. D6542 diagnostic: -1.0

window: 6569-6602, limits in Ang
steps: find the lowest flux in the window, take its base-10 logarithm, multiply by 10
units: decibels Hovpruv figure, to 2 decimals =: 9.14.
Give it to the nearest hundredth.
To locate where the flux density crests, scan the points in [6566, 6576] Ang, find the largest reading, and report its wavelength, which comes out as 6566.62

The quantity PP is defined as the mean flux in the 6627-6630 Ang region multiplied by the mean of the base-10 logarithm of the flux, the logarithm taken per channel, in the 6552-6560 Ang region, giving 8.71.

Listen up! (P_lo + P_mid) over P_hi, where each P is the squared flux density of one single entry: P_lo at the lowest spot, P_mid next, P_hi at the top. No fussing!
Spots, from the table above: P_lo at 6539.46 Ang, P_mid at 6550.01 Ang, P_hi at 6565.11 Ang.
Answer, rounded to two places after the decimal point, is 2.20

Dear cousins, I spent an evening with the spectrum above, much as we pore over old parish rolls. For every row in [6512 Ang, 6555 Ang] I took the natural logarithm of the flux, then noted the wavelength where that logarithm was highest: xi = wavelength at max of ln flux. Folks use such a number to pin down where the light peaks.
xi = 6540.96 Ang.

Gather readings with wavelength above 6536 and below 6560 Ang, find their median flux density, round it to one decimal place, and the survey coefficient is 9.9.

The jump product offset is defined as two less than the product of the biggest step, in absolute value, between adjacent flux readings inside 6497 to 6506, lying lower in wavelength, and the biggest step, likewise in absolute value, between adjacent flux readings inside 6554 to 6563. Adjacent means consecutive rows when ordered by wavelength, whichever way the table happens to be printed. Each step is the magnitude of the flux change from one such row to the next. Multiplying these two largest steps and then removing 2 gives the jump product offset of -1.15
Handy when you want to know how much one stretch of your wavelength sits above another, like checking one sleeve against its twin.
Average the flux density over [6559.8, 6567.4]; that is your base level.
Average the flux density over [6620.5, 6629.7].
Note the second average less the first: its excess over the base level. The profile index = -0.80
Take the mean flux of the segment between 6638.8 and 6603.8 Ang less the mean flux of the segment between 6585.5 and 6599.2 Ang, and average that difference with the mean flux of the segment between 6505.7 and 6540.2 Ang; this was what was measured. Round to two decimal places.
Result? 4.79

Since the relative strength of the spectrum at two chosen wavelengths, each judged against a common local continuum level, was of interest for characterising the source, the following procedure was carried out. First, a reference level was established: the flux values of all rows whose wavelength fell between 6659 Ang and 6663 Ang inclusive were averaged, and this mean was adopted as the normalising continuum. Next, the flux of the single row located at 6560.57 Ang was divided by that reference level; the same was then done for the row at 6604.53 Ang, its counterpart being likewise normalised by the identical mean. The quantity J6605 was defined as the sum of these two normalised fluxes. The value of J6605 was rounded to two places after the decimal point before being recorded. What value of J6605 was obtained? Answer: 2.33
